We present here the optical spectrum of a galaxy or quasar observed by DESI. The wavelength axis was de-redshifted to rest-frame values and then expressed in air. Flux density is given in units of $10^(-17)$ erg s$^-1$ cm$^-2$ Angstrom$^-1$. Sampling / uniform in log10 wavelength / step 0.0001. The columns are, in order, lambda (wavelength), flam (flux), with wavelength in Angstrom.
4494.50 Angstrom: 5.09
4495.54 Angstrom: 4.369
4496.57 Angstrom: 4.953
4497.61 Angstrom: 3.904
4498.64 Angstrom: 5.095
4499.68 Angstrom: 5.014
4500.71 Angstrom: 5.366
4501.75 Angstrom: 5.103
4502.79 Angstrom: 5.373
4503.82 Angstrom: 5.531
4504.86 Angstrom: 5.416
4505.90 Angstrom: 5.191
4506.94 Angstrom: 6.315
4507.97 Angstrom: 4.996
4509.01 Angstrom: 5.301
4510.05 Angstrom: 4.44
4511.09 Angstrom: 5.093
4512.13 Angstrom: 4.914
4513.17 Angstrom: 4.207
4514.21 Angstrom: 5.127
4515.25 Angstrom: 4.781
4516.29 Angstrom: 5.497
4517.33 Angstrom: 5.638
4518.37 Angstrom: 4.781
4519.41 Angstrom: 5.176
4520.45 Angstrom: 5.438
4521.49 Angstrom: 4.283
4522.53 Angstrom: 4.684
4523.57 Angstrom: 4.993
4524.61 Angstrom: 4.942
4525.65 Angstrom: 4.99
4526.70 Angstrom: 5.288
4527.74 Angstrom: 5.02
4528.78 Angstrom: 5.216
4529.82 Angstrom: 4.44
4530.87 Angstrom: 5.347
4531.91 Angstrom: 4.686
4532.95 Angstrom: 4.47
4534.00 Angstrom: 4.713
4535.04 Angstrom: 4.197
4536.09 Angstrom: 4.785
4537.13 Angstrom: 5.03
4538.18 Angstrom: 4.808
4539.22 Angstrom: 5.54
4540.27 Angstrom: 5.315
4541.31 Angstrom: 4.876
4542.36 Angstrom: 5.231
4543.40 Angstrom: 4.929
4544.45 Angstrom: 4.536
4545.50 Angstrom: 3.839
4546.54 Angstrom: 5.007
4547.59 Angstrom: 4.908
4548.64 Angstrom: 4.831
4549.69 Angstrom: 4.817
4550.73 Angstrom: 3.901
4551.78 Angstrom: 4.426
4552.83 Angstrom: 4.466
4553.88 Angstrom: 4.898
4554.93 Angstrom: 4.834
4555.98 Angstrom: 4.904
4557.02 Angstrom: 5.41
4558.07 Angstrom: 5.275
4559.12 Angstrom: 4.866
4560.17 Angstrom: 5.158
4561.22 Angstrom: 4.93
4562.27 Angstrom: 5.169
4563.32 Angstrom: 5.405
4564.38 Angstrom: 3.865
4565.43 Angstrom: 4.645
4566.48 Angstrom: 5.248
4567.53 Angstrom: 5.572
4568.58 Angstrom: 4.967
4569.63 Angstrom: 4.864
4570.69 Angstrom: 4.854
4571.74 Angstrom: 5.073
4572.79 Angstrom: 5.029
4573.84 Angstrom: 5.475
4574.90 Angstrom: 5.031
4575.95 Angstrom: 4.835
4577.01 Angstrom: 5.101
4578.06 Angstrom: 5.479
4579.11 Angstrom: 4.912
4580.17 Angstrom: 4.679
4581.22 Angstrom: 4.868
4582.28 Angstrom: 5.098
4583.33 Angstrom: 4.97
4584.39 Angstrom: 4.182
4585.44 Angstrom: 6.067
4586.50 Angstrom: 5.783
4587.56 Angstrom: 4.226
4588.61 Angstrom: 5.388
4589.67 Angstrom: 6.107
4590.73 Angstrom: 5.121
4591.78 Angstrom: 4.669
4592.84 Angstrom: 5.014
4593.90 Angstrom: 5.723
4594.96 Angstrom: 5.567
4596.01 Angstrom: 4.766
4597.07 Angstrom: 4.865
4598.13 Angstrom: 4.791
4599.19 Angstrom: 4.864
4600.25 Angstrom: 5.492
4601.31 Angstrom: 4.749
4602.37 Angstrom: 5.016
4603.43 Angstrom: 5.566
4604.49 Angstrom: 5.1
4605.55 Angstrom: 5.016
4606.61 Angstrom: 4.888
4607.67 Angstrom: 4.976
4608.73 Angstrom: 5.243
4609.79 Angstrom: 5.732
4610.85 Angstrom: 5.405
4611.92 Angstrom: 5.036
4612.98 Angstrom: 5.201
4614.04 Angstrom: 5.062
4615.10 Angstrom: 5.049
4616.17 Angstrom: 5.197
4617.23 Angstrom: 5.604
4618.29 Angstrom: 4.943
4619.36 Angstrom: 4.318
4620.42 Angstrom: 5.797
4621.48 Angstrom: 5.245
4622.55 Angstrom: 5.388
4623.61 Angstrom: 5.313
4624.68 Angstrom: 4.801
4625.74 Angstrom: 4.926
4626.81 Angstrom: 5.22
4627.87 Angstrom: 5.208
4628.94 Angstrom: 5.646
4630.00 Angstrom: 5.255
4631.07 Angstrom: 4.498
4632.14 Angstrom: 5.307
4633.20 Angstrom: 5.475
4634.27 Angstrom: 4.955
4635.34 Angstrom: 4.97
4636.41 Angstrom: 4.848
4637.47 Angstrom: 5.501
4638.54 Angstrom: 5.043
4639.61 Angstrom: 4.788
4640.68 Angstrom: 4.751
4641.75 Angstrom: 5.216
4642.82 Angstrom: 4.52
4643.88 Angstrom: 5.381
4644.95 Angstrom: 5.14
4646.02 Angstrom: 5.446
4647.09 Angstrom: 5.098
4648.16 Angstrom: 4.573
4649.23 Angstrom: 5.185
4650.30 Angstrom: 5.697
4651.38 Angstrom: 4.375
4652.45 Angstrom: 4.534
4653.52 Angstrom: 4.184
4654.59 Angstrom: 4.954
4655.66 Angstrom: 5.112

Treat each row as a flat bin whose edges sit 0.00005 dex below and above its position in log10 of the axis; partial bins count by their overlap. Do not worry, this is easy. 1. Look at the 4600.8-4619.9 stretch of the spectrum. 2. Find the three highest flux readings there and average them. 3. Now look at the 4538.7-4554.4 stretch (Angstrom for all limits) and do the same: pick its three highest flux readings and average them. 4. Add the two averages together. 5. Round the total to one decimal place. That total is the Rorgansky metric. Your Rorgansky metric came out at 11.0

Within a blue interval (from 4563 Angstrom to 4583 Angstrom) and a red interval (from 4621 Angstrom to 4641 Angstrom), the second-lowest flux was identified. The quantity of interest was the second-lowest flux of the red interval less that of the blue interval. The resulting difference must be 0.11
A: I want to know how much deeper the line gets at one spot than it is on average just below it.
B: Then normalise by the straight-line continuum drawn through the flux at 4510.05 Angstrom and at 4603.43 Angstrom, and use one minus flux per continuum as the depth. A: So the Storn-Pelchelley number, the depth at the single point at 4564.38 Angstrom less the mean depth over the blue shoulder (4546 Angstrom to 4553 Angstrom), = 0.18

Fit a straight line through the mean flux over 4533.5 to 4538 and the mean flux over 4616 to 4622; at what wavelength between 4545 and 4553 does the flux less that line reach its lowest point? 4545.50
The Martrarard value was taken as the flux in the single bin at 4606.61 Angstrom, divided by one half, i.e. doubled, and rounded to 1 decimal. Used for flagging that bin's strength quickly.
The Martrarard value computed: 9.8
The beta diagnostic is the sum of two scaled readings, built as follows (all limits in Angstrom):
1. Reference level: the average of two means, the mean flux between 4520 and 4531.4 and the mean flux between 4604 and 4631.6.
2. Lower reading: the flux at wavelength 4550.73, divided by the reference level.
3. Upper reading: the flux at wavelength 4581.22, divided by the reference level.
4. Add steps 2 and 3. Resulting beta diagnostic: 1.73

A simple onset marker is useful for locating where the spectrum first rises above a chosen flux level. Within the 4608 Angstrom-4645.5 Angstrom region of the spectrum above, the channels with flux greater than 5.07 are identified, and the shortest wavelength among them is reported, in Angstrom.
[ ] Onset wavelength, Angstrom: 4608.73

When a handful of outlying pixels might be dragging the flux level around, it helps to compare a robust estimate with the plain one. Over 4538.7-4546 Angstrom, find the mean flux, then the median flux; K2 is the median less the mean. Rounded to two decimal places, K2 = 0.03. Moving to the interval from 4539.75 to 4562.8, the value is 0.06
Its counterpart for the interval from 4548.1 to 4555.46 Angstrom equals 0.22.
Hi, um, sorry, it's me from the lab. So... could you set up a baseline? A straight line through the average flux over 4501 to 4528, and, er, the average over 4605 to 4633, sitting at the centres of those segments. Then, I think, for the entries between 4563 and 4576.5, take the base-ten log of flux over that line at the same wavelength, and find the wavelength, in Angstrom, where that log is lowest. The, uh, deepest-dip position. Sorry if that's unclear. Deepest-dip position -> 4564.38 Angstrom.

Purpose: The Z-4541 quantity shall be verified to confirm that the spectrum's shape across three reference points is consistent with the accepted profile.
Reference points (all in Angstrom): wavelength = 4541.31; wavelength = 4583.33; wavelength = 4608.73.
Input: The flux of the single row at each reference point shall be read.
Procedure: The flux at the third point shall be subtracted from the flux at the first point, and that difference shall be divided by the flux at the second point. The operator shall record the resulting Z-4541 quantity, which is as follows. -0.07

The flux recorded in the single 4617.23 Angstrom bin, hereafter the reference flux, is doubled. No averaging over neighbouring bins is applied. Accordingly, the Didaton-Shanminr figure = 11.21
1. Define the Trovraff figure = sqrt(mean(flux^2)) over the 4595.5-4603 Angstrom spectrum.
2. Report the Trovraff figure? 4.9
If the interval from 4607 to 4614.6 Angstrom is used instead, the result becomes 5.2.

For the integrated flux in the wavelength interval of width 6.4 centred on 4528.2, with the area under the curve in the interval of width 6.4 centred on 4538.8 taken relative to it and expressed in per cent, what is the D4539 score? 100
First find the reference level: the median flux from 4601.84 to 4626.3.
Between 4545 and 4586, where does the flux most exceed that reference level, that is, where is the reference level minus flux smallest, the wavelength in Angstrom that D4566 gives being 4585.44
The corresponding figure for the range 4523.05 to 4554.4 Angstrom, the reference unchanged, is 4539.22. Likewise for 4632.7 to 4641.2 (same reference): 4637.47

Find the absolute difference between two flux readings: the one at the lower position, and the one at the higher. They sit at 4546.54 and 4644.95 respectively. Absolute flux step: 0.13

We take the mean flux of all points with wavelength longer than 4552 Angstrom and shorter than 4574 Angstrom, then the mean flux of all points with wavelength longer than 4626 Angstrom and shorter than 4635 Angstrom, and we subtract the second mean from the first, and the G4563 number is -0.20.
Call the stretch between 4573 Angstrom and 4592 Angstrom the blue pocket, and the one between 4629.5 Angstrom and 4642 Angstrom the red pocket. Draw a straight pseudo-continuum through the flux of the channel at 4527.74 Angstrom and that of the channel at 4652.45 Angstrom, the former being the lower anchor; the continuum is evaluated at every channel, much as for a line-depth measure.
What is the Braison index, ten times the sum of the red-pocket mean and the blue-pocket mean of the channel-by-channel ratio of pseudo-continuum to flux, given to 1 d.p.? 18.6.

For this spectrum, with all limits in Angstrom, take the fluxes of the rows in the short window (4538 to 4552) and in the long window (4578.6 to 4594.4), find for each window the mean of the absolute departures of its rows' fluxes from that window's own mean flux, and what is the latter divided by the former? 1.3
